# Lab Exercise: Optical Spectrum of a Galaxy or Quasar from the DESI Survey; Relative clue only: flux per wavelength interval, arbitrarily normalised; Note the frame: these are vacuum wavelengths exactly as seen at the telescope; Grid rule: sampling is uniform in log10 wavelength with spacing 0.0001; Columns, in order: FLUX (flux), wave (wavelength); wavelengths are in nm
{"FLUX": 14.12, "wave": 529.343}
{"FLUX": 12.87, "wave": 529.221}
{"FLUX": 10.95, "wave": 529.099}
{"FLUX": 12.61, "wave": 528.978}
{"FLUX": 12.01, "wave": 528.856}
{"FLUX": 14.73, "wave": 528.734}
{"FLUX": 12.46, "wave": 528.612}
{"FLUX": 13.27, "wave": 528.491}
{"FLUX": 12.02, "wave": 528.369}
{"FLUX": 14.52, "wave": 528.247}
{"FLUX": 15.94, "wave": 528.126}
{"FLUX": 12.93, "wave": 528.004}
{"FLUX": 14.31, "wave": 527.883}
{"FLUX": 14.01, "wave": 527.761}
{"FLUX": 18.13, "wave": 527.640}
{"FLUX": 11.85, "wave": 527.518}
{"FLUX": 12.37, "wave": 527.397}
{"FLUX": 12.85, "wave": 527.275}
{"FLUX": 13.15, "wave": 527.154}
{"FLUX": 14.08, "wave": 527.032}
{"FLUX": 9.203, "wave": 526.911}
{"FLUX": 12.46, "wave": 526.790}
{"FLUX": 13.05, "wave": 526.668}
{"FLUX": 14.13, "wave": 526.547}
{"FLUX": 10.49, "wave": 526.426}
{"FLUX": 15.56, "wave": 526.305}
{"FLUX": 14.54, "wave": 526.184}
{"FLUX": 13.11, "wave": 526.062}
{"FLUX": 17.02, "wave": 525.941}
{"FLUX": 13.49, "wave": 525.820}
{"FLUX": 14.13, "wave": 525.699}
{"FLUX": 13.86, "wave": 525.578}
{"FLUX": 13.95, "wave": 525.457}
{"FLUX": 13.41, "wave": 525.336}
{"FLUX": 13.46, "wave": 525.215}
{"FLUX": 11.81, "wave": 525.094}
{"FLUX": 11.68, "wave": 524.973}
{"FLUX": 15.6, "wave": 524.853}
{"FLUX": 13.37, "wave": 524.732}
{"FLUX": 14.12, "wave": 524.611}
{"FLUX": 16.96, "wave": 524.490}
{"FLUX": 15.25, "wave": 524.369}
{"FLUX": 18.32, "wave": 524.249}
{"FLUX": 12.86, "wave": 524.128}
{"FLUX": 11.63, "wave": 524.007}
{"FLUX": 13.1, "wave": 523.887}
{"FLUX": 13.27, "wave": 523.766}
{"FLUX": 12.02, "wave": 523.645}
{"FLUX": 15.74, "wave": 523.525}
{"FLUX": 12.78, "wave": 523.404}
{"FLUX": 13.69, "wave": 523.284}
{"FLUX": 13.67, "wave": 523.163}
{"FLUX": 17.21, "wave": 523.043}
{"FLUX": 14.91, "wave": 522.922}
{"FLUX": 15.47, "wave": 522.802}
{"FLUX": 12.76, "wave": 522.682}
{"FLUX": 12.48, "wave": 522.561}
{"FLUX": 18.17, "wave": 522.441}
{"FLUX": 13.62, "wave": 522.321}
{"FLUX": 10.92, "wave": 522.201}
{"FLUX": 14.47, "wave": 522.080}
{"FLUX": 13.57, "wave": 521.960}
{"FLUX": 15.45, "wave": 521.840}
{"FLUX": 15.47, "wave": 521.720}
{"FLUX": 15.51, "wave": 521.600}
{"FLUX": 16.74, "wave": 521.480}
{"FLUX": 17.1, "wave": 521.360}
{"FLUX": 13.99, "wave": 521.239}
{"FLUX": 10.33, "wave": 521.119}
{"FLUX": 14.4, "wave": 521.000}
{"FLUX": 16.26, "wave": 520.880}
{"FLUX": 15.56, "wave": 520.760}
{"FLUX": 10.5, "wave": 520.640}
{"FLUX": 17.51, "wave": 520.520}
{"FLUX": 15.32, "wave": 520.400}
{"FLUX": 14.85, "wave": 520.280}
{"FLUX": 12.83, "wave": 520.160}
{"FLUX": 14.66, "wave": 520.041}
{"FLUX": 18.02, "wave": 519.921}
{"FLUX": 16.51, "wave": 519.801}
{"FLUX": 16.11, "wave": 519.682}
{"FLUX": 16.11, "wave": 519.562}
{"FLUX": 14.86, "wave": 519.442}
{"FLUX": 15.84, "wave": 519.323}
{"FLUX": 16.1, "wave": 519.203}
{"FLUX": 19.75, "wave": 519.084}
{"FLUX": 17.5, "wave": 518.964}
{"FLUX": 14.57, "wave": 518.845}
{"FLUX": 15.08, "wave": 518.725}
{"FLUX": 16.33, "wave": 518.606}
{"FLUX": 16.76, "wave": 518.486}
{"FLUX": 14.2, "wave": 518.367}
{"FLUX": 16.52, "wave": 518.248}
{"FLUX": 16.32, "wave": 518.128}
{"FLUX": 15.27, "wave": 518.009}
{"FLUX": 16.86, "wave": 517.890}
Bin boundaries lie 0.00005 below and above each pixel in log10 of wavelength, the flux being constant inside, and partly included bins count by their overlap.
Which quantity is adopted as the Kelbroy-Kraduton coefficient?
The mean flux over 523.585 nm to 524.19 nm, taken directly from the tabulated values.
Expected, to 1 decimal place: 12.6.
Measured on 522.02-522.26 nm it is 12.7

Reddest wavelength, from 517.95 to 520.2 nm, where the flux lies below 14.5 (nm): 520.160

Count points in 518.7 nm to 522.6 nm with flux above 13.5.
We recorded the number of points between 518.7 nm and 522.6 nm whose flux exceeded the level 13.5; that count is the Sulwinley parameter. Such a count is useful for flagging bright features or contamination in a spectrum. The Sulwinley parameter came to 28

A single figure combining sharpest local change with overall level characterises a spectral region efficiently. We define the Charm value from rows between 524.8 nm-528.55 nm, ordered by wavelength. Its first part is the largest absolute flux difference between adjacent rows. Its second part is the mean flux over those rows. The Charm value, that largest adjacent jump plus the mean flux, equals 19.8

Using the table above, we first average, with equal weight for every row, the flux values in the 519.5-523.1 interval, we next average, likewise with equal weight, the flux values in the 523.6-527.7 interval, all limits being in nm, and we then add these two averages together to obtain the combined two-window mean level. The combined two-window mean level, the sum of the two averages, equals 28.55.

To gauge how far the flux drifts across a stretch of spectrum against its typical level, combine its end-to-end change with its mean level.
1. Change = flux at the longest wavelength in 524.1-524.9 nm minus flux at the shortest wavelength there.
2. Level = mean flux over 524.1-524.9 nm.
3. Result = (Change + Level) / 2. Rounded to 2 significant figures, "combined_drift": 9.0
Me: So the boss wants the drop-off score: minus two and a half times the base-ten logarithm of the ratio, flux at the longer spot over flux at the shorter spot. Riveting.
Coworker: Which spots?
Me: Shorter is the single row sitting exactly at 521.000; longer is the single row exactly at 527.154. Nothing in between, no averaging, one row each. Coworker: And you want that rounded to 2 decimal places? 0.10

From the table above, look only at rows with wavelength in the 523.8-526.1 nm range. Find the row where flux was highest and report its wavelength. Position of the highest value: 524.249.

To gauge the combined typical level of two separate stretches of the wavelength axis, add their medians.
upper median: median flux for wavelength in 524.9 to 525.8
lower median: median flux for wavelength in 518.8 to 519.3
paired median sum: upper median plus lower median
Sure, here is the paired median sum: 30.3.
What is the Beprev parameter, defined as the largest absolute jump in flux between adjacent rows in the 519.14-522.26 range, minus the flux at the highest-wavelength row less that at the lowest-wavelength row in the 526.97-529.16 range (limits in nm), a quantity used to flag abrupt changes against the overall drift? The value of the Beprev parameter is 10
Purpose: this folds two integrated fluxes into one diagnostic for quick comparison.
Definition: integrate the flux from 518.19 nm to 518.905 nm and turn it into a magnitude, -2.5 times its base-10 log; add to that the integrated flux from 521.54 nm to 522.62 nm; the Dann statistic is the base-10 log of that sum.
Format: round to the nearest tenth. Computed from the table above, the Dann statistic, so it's 1.1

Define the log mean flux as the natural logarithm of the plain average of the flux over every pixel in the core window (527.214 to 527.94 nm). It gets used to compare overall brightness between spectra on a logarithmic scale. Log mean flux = 2.63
